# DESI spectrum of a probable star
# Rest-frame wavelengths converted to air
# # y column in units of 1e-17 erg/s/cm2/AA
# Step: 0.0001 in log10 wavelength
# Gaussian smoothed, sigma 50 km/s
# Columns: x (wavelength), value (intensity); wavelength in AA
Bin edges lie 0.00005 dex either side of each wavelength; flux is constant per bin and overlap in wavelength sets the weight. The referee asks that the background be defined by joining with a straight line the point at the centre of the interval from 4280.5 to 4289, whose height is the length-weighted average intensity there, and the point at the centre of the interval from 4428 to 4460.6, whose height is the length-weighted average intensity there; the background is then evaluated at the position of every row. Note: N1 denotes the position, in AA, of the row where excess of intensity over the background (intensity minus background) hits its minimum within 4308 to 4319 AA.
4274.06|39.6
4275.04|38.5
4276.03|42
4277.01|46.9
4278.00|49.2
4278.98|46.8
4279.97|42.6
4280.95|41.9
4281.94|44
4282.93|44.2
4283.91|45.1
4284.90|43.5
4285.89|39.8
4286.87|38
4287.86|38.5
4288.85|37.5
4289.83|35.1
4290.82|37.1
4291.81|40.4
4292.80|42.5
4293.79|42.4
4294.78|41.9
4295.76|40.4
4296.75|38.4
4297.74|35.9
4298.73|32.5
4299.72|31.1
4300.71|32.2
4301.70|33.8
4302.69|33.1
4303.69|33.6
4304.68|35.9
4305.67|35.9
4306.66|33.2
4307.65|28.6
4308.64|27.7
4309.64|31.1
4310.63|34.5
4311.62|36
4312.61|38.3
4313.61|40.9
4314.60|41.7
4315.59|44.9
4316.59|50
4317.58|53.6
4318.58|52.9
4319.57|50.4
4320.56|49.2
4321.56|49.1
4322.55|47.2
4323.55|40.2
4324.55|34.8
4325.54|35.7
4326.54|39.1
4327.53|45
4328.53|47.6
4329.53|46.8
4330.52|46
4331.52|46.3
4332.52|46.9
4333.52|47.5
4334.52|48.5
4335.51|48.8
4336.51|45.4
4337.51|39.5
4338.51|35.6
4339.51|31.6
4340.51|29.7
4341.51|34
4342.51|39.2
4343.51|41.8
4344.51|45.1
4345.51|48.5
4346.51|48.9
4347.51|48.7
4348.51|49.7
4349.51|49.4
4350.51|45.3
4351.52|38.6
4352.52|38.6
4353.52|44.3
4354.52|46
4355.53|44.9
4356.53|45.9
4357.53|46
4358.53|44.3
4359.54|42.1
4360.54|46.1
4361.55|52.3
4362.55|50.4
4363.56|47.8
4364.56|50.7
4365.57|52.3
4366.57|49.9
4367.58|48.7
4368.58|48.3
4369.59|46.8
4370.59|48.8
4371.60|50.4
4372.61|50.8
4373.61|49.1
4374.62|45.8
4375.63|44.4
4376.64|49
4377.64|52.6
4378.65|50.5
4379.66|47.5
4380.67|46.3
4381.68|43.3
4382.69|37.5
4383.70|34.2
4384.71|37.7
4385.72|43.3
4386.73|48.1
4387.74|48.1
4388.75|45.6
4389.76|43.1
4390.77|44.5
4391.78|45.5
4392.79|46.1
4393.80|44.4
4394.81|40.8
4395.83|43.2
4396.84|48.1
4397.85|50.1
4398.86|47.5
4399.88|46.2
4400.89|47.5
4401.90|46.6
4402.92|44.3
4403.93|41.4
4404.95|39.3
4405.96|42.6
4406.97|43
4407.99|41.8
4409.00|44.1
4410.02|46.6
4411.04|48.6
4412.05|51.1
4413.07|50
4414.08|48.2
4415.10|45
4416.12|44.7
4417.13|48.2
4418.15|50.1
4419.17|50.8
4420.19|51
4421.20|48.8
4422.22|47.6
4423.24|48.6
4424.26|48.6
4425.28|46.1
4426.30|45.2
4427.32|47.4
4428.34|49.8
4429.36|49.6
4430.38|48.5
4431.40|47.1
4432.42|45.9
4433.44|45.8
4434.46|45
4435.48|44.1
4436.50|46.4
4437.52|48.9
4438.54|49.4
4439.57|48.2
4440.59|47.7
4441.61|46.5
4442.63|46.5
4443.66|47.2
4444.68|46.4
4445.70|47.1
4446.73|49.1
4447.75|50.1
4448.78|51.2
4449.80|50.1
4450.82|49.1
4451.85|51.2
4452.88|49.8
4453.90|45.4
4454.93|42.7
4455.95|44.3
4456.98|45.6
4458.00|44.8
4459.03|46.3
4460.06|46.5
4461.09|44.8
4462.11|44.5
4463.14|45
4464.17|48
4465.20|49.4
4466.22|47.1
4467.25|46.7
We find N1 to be 4308.64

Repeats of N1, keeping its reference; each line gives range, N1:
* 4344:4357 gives 4352.52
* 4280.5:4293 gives 4289.83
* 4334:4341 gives 4340.51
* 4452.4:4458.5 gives 4454.93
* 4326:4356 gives 4340.51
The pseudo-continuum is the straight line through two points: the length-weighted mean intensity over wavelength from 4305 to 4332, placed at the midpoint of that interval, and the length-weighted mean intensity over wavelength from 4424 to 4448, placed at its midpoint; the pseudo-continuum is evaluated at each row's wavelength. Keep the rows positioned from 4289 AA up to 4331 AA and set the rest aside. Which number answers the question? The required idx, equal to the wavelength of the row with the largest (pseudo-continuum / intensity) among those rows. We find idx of 4308.64 AA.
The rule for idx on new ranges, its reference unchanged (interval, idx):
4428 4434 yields 4433.44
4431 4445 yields 4435.48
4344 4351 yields 4350.51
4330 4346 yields 4340.51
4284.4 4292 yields 4289.83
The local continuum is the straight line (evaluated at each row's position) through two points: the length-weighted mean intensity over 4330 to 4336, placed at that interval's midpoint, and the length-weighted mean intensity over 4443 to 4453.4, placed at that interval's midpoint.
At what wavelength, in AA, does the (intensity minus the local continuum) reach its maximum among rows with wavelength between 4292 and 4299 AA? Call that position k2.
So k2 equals 4292.80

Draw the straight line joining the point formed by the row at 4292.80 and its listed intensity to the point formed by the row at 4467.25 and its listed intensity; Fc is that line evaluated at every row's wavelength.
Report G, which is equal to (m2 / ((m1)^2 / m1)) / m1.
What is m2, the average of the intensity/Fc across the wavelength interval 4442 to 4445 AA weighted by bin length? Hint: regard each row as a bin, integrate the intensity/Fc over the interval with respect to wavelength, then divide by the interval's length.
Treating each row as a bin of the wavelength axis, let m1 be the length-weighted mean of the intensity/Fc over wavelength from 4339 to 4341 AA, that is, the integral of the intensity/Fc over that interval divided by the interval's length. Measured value 2.1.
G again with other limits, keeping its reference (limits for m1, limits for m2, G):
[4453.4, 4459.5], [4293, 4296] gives 1.1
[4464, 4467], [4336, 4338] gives 0.9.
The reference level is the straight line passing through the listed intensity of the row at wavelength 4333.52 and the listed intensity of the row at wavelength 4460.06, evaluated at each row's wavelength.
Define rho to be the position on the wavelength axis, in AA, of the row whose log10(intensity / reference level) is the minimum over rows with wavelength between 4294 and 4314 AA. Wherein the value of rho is 4308.64 AA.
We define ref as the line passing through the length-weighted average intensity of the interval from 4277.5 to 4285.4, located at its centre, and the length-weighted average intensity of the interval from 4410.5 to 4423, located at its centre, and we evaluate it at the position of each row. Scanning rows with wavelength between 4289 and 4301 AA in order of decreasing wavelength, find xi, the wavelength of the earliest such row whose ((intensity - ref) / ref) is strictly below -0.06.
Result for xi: 4300.71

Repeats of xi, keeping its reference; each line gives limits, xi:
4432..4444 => 4435.48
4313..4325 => 4324.55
